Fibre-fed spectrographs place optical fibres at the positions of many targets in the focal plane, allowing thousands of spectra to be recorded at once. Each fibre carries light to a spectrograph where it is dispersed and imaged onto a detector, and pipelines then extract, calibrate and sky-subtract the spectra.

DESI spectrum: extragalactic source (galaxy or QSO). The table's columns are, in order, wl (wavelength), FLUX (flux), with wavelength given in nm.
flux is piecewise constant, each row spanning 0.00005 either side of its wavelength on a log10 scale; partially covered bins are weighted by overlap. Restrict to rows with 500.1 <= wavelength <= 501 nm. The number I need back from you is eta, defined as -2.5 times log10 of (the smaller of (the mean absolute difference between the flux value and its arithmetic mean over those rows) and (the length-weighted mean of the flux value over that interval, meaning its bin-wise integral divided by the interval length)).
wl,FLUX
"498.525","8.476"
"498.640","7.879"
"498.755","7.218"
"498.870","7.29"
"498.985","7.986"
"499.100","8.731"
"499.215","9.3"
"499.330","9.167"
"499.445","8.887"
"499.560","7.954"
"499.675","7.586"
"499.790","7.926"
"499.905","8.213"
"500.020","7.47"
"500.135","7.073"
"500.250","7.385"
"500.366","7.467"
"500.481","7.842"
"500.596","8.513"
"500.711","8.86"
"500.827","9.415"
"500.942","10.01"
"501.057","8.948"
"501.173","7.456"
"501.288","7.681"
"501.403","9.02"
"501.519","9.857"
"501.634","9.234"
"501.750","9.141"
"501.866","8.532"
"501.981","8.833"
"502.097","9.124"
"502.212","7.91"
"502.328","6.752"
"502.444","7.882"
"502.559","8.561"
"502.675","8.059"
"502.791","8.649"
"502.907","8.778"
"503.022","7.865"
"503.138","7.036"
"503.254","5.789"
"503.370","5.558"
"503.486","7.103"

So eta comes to 0.14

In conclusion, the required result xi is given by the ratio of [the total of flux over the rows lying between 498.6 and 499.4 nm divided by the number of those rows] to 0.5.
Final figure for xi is 16.4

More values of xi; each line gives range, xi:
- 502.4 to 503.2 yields 16.2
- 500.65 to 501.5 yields 17.5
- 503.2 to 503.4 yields 11.3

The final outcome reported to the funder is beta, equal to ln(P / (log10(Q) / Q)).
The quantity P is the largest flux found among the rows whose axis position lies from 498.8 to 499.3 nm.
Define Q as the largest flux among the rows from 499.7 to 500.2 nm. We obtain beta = 4.43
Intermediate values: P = 9.3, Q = 8.213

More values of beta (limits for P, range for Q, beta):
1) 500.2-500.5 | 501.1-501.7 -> 4.35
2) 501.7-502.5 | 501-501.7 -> 4.51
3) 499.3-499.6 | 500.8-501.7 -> 4.52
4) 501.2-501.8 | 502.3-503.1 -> 4.52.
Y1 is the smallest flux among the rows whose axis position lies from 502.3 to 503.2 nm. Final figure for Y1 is 6.752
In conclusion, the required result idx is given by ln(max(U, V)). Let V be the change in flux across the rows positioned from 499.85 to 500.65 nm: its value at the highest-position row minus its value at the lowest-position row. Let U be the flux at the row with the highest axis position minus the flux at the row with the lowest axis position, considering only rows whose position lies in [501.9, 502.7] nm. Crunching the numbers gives -1.2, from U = -0.8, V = 0.3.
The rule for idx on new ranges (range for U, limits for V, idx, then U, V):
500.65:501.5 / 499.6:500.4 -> -1.8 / 0.2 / -0.1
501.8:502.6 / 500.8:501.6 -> -0.8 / 0.0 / 0.4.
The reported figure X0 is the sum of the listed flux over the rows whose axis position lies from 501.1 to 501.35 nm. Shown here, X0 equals 15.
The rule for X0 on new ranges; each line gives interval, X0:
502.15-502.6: 31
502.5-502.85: 25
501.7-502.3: 44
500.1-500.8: 47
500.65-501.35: 52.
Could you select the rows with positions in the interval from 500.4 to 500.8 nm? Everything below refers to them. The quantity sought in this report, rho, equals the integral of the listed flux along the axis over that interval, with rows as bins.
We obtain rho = 3.37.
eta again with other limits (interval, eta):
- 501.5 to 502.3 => 0.87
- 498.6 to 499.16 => 0.86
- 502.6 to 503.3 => 0.17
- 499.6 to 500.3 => 1.28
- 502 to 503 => 0.62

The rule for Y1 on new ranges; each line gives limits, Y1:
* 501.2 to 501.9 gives 7.681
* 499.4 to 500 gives 7.586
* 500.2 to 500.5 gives 7.385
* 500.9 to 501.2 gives 7.456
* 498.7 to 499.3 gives 7.218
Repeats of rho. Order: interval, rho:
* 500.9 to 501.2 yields 2.66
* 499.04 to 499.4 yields 3.26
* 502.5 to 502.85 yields 2.95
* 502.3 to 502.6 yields 2.34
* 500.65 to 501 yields 3.30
